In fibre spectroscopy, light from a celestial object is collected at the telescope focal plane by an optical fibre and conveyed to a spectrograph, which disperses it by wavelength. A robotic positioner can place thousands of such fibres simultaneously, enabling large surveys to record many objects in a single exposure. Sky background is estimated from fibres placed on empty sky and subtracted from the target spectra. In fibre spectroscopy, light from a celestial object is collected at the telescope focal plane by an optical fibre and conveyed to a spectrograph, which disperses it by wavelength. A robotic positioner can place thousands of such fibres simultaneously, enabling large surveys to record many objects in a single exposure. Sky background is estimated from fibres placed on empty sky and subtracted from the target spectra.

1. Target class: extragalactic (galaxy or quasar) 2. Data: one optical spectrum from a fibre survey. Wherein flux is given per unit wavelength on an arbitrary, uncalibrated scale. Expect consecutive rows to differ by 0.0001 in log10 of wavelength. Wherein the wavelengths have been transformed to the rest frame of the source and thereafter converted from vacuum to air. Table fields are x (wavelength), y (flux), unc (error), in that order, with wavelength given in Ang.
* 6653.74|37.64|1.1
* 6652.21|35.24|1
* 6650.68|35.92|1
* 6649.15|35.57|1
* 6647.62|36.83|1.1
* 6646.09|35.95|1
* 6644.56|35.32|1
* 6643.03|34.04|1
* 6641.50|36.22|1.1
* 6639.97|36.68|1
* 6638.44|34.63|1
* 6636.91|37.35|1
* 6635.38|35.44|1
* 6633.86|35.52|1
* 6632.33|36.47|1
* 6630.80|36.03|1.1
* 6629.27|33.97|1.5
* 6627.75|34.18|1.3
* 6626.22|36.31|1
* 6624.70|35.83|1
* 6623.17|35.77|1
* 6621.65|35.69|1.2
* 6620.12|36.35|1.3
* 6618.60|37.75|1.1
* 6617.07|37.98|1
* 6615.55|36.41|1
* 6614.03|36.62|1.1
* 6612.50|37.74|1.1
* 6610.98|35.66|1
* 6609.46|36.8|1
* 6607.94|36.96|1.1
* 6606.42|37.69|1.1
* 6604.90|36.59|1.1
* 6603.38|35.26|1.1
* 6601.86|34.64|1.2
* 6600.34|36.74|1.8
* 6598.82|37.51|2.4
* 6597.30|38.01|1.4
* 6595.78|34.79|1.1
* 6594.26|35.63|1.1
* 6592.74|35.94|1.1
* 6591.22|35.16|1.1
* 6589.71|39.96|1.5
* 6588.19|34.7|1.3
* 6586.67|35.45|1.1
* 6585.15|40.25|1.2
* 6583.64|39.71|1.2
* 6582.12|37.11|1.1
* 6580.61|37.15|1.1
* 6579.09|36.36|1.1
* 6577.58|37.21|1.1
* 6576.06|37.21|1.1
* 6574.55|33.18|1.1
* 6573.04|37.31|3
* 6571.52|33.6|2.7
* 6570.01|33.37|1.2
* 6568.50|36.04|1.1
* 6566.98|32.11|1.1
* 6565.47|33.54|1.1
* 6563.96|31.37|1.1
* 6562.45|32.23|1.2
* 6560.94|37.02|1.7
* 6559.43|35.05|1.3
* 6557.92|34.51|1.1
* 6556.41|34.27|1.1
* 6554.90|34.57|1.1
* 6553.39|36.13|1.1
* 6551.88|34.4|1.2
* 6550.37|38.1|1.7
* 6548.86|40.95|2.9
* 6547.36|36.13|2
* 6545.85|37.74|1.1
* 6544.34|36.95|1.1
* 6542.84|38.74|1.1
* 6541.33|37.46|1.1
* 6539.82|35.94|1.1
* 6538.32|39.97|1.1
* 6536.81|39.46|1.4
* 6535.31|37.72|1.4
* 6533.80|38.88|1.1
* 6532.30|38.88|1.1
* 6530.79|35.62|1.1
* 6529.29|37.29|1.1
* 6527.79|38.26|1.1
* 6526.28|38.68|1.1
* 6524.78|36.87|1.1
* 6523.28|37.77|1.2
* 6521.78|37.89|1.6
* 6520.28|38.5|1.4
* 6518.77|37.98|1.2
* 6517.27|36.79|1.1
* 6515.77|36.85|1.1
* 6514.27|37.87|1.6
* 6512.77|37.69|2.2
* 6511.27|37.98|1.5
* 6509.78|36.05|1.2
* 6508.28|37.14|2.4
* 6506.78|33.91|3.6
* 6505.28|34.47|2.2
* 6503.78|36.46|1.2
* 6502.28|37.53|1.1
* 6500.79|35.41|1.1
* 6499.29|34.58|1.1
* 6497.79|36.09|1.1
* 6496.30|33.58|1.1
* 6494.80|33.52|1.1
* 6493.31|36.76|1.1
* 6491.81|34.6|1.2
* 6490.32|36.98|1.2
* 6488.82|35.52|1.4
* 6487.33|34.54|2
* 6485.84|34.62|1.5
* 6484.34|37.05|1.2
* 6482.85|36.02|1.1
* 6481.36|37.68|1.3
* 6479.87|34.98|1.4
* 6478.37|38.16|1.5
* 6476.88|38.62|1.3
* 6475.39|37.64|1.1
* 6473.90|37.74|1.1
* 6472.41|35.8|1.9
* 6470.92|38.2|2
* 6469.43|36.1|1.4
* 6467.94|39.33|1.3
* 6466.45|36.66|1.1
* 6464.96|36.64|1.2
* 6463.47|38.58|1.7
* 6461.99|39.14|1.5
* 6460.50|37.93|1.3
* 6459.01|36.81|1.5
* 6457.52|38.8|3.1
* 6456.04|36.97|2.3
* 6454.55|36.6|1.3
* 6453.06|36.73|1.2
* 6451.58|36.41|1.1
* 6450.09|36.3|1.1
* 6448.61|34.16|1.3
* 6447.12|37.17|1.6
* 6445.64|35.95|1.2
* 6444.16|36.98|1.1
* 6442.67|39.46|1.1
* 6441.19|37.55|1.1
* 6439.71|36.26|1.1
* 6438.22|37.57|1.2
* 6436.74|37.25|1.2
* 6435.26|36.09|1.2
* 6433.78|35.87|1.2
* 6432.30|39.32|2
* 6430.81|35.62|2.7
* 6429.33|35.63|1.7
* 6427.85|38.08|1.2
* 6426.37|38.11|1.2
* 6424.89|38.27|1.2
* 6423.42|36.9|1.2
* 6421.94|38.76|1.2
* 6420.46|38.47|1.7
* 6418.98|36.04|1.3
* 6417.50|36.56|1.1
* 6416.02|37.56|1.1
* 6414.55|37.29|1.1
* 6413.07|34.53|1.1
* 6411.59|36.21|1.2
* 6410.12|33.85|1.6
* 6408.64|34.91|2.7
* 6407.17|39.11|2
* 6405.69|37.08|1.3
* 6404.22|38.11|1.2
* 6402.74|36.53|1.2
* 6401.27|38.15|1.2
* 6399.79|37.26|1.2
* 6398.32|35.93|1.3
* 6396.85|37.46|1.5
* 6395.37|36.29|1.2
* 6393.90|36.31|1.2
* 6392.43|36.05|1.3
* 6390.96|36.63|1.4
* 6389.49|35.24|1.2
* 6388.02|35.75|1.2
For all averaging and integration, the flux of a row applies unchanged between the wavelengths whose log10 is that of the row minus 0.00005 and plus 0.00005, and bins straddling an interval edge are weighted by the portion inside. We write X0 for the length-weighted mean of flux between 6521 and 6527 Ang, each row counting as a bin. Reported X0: 37.9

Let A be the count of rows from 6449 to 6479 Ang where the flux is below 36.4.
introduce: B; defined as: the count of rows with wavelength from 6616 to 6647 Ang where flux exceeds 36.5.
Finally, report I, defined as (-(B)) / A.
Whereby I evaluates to -1.3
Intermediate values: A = 3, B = 4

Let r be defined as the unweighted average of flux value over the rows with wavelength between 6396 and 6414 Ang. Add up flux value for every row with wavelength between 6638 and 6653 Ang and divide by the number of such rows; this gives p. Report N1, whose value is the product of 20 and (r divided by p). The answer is 20.5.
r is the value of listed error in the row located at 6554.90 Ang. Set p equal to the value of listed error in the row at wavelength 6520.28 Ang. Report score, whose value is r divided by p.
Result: 0.79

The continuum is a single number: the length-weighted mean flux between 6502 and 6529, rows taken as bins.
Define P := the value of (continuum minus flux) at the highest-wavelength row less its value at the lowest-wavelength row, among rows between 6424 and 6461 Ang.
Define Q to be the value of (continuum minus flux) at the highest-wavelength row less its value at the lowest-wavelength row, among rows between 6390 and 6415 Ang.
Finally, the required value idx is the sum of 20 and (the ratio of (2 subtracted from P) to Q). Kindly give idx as 23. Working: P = 0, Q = -0.66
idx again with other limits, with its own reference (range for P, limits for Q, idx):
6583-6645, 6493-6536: 18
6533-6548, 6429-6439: 20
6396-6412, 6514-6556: 20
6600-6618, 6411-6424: 25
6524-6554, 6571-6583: 20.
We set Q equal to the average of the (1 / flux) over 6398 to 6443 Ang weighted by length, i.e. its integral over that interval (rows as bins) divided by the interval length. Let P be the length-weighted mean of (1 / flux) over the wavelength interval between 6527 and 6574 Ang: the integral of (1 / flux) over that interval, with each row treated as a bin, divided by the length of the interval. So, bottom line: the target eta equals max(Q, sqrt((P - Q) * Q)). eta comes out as 0.0270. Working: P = 0.0277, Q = 0.0270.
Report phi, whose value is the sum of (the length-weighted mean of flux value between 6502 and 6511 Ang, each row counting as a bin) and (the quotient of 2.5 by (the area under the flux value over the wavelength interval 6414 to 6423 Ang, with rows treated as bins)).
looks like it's 36.0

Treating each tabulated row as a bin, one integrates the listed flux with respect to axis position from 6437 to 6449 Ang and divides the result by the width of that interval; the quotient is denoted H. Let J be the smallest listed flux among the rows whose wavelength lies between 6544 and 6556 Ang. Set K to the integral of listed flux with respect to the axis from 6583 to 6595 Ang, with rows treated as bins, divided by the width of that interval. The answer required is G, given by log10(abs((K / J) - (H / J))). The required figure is -2.53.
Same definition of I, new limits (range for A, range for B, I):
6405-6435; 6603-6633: -1.0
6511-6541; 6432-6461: -6.5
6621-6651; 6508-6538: -1.1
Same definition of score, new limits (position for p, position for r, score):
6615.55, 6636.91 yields 1.00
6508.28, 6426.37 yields 0.50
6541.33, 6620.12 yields 1.18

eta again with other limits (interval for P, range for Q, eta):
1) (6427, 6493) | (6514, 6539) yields 0.0264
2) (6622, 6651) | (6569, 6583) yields 0.0280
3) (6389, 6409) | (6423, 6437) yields 0.0270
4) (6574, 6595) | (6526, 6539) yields 0.0261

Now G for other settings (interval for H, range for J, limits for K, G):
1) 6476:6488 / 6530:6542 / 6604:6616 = -2.03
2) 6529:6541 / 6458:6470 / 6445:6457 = -1.35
